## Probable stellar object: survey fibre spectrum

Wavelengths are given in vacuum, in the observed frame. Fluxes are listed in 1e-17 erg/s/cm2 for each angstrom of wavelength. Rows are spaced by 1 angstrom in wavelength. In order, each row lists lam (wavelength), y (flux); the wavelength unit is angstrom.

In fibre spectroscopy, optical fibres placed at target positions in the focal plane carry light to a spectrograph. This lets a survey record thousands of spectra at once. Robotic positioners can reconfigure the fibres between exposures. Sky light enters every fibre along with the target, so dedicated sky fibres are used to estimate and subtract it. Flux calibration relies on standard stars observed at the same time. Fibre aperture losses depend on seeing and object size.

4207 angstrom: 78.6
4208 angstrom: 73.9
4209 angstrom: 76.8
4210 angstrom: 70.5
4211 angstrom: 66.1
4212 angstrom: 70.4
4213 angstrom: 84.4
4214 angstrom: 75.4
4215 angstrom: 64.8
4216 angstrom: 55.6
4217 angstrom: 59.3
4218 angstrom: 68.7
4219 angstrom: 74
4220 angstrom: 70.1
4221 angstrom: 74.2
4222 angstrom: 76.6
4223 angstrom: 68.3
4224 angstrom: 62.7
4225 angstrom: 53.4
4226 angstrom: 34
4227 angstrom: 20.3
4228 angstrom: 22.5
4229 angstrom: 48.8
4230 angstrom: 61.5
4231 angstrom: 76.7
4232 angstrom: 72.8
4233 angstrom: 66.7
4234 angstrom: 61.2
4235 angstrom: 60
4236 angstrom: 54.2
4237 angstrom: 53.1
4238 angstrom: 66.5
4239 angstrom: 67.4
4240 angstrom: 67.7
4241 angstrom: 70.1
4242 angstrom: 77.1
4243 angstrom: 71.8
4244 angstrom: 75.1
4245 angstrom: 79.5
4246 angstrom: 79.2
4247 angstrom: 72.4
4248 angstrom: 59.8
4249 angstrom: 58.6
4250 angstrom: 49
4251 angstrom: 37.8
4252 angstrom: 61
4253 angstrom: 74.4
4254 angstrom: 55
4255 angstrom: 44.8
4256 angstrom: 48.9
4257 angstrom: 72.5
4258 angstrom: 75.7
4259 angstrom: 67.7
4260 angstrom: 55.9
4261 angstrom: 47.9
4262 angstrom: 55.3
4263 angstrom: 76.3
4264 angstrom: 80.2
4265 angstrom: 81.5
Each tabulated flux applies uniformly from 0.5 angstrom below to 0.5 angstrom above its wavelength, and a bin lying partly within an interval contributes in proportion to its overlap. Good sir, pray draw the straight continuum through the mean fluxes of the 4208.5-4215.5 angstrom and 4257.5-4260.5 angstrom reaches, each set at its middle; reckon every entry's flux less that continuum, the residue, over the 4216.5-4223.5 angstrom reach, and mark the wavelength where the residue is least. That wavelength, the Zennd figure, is 4217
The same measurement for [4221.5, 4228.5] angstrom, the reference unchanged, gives 4227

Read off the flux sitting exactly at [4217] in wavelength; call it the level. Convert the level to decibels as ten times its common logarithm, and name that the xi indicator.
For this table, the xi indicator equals 17.7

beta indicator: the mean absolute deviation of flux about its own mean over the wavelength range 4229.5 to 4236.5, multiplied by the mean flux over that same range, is 407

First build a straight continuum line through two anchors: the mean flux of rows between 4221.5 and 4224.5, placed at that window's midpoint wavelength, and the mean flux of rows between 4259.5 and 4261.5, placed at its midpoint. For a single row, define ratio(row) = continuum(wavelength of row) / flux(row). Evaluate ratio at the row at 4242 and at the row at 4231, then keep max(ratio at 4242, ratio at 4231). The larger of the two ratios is 0.85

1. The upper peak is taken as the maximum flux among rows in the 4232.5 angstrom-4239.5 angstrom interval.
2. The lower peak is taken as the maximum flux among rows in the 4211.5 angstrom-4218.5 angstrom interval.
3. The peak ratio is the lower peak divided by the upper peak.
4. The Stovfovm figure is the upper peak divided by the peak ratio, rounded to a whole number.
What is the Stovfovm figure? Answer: 54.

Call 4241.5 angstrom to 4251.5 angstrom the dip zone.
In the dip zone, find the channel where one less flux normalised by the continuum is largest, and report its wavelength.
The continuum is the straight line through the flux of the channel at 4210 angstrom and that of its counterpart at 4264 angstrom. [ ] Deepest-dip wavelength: 4251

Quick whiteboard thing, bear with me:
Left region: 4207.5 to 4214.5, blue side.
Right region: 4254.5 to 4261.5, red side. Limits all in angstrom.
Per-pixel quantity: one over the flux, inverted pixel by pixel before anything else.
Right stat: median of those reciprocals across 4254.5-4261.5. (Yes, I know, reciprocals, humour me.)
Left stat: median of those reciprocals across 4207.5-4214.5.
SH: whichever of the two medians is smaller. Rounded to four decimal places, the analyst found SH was 0.0135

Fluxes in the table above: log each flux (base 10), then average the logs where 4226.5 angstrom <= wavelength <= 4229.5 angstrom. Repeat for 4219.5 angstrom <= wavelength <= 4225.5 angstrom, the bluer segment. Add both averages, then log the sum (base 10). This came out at 0.515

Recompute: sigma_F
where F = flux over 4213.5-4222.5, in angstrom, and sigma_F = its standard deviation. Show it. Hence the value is 7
